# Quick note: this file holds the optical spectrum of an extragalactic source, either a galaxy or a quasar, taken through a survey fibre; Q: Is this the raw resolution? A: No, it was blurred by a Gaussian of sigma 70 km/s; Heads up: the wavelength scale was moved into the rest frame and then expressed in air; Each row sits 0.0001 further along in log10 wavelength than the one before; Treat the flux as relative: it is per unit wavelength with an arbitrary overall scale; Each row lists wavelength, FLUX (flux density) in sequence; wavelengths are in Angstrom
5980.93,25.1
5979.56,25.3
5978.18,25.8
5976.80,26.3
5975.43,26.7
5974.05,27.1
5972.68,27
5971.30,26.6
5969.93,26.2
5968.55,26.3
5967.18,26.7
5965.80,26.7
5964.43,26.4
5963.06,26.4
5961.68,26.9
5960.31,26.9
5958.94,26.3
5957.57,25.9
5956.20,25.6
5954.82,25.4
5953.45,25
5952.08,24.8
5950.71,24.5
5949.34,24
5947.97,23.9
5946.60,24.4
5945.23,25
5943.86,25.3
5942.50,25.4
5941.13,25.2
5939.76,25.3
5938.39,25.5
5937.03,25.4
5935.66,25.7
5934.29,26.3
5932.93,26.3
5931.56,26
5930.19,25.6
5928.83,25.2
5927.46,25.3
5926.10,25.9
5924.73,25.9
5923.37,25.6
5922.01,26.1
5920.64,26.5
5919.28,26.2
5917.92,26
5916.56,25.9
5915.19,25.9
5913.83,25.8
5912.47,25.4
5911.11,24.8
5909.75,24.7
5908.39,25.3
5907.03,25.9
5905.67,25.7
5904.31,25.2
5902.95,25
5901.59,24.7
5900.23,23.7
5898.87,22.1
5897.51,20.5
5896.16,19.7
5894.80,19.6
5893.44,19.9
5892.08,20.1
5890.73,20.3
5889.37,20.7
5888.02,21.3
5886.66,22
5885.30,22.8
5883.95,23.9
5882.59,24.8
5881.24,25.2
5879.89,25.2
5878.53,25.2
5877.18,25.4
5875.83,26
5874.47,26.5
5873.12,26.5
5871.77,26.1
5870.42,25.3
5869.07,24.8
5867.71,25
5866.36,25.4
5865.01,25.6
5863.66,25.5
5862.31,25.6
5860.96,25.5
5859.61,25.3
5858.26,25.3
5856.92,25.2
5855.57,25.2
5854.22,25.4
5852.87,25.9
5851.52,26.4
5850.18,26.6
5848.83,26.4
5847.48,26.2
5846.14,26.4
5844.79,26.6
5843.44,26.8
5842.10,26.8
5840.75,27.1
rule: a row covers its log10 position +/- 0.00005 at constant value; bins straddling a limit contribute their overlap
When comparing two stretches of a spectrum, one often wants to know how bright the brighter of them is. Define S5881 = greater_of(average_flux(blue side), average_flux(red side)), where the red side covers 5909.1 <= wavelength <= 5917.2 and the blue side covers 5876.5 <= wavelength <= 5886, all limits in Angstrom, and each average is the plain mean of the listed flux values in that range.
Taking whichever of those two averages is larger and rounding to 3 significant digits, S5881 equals 25.4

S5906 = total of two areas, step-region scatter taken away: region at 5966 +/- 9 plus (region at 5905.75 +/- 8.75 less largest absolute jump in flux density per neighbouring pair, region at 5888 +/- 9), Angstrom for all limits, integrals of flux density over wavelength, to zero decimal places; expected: 907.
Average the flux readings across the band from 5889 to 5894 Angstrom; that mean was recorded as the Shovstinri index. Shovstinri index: 20.2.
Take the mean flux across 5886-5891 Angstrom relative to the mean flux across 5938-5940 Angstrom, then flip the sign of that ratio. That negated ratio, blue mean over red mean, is -0.83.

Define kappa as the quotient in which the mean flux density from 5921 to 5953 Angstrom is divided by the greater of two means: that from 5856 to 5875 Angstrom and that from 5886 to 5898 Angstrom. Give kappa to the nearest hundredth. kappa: 0.99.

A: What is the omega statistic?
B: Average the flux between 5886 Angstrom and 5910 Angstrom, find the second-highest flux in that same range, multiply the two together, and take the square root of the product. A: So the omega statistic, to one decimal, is 24.1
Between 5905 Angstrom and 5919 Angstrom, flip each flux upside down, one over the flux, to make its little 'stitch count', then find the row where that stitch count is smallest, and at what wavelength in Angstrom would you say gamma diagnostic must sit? 5917.92 Angstrom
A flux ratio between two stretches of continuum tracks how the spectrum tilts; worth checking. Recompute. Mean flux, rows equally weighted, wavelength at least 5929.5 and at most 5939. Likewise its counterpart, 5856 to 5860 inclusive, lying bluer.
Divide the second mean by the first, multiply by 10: 9.8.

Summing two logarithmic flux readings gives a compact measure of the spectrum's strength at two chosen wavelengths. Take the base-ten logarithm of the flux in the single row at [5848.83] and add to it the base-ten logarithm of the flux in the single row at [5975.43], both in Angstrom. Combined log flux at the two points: 2.85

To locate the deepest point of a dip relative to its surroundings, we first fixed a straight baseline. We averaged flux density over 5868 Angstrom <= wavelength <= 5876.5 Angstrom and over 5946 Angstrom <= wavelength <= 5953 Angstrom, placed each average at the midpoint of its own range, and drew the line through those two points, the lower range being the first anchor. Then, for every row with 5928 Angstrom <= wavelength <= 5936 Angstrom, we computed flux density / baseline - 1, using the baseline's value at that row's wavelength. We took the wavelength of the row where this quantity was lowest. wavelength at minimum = 5928.83 Angstrom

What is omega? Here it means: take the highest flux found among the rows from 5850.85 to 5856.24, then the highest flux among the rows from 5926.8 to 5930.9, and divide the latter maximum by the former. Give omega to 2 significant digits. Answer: 0.97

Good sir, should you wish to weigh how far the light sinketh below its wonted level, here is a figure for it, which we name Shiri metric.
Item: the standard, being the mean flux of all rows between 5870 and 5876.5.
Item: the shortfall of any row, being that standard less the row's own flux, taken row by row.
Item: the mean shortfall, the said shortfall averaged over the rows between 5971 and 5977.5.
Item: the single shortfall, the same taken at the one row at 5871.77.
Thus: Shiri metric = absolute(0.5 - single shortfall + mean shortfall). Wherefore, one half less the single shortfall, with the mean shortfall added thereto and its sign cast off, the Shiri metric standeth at 0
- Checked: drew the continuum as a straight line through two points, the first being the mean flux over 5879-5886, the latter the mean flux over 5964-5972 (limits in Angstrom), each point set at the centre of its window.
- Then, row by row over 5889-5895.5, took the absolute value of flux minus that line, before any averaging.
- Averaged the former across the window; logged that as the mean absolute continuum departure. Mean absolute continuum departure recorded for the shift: 4.5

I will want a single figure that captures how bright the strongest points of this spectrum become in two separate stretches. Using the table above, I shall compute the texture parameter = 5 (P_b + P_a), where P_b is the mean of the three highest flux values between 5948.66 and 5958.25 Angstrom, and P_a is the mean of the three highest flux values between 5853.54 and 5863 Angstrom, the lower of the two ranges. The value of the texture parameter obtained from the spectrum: 256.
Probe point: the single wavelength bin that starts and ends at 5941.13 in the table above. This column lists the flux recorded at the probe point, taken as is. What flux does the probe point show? 25.2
